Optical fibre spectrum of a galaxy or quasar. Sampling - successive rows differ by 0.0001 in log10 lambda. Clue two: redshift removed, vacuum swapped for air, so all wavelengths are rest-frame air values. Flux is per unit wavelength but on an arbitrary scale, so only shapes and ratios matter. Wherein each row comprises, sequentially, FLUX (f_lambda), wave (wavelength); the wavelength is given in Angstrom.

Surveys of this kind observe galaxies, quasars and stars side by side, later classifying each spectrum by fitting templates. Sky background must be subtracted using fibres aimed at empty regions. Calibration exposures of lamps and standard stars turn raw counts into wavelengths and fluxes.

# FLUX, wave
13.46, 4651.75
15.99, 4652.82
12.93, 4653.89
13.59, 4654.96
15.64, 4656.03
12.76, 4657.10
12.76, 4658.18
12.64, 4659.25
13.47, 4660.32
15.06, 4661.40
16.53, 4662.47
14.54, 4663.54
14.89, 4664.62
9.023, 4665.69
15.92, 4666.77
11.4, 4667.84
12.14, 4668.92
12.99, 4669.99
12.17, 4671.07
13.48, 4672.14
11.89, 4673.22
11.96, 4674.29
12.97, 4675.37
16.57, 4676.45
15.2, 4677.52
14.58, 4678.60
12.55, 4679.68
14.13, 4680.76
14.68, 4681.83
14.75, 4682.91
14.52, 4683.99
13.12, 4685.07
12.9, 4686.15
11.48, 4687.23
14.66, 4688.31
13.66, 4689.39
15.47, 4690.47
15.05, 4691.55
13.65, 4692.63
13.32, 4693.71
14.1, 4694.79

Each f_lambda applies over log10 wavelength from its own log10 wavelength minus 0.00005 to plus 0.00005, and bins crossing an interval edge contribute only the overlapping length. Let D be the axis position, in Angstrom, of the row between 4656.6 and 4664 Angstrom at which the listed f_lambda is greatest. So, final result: 4662.47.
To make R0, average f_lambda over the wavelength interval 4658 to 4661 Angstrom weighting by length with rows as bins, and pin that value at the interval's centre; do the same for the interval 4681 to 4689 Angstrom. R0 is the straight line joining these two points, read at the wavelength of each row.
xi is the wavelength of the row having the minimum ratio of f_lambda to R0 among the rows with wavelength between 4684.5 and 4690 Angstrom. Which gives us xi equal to 4687.23 Angstrom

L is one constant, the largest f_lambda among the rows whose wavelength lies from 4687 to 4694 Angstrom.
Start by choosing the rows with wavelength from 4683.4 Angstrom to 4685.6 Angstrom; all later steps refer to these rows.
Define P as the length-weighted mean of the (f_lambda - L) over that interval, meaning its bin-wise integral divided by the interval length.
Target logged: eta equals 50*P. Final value -81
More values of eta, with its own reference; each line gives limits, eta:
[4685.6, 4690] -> -113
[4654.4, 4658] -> -80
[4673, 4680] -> -84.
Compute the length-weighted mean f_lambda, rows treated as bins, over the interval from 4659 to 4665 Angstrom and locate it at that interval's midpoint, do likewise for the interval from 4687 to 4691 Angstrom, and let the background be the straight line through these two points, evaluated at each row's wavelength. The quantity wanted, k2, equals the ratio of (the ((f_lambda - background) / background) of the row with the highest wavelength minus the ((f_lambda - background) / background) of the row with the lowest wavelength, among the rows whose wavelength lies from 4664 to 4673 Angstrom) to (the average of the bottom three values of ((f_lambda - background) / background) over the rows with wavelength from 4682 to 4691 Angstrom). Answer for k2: 0.8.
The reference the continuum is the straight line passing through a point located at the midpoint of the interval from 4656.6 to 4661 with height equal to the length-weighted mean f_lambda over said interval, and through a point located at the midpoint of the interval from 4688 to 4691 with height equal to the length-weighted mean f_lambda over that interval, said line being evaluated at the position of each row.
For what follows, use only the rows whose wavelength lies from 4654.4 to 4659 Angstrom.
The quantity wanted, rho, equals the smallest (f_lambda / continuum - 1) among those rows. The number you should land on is -0.01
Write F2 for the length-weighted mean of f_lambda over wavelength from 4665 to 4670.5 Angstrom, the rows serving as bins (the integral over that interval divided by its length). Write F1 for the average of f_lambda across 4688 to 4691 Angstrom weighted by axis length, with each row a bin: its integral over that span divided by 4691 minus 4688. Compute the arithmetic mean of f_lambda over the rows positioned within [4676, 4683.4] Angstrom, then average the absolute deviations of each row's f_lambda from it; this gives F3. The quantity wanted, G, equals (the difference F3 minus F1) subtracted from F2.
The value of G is 26.2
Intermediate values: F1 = 14.6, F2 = 12.4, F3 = 0.76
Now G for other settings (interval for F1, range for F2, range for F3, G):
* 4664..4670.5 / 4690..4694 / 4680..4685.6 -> 26.7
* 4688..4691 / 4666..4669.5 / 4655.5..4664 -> 26.2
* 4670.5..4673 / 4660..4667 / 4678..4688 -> 25.8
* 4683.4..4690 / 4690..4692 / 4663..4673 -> 27.1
